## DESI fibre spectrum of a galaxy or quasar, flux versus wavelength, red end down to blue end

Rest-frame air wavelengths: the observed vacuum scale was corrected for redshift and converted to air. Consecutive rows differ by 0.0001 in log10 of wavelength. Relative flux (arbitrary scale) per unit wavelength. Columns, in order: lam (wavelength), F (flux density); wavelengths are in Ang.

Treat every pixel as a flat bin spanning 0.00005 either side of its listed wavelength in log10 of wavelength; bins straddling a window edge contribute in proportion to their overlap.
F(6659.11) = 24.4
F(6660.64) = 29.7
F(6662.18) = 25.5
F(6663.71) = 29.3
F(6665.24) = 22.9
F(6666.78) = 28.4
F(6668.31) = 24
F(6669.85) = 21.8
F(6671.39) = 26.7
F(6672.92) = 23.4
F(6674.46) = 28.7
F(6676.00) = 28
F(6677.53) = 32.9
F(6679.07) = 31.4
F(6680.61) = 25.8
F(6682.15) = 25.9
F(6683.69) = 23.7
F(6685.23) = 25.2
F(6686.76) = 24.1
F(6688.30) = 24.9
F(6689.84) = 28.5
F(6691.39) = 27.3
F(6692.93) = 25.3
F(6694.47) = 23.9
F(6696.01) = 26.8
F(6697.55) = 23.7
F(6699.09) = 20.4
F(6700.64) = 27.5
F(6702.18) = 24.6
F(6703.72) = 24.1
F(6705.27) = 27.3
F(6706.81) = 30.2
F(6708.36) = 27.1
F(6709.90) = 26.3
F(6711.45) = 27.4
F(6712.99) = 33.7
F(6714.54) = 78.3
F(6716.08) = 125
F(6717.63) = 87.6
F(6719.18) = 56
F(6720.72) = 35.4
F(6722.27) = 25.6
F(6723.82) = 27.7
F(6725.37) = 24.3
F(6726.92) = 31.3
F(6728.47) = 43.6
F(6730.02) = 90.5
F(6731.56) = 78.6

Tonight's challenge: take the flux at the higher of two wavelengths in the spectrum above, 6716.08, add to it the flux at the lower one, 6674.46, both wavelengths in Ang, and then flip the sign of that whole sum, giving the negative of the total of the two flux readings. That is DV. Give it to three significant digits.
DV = -154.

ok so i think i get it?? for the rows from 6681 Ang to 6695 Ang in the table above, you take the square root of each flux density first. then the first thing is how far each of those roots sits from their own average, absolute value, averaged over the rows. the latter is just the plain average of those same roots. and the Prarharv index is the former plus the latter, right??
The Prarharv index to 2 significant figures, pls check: 5.2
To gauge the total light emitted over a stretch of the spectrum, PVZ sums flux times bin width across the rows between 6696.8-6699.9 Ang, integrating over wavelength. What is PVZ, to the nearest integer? 68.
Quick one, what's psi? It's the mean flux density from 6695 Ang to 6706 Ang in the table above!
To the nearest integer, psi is 25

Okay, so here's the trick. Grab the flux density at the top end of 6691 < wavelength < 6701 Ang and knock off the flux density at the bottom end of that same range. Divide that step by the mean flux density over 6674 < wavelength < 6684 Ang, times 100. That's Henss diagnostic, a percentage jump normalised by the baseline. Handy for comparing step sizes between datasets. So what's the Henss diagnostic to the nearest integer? 1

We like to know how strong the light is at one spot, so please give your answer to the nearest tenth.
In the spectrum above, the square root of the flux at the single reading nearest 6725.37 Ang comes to 4.9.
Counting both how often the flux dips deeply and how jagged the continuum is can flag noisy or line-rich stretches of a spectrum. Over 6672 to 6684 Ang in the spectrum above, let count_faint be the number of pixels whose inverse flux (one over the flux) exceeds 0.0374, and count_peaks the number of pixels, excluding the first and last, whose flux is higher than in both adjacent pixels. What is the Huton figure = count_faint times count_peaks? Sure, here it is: 12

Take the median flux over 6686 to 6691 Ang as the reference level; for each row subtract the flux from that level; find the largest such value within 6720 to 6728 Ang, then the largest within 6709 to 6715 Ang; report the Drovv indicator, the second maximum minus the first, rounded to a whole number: -2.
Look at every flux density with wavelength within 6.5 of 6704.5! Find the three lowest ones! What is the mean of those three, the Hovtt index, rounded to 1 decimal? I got 23.0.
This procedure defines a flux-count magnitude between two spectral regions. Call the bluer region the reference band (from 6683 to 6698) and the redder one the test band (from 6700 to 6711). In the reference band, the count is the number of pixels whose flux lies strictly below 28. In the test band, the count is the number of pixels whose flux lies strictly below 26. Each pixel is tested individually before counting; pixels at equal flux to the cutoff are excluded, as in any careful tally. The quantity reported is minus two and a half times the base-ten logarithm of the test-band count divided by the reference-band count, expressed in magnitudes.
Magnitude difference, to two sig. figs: 1.6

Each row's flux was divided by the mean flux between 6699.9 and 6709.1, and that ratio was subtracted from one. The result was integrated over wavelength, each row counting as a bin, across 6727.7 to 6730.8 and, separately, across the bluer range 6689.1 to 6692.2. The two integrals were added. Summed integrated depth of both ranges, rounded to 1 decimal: -4.8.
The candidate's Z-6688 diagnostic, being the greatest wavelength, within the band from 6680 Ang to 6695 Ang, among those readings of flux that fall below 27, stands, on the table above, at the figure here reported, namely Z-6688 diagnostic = 6694.47 Ang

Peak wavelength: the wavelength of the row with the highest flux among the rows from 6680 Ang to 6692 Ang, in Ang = 6689.84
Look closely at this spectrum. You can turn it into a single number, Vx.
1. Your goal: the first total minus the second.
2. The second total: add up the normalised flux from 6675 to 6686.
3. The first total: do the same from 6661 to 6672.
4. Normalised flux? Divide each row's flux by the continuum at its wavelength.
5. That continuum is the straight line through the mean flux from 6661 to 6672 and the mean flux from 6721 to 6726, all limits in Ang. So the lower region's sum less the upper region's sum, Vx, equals -0.5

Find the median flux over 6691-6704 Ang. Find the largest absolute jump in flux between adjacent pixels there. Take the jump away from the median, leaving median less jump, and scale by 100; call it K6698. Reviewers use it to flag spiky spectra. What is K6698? 1750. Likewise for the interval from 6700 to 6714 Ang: 2100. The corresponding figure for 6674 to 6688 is 2030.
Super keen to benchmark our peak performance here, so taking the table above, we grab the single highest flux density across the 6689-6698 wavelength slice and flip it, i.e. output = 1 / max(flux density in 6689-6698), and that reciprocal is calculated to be 0.0351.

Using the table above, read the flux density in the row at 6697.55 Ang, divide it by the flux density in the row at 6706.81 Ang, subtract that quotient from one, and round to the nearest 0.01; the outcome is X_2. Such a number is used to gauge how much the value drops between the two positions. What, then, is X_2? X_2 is 0.22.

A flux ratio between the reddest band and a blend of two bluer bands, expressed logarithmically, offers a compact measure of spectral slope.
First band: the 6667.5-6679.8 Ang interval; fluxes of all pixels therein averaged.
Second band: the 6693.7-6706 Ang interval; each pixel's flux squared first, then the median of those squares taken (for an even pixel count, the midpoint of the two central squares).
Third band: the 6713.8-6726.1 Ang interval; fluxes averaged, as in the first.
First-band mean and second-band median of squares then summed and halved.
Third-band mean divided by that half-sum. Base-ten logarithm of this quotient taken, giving -0.73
